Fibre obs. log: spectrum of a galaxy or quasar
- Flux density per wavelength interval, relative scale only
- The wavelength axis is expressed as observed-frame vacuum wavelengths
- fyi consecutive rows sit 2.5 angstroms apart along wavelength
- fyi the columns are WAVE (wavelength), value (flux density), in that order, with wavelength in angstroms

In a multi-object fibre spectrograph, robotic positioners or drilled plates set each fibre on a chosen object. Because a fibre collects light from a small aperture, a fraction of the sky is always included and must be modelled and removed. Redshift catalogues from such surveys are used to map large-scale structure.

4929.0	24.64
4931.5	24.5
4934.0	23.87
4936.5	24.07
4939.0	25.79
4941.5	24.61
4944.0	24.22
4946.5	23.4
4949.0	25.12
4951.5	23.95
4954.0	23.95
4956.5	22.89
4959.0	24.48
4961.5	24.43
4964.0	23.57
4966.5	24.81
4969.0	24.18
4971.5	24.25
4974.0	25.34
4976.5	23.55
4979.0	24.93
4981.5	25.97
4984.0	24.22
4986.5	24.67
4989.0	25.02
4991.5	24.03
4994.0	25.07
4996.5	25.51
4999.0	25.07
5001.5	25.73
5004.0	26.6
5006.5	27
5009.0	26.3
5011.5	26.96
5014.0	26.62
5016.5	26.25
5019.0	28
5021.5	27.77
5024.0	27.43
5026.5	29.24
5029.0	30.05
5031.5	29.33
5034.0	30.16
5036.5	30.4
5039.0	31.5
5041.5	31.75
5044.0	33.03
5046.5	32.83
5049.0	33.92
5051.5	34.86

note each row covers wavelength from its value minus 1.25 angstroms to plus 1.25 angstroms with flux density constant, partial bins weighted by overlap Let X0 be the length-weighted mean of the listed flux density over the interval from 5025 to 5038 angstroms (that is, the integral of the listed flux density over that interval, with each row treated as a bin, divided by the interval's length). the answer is 30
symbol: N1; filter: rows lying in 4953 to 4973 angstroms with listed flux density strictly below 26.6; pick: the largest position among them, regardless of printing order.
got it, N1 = 4971.5 angstroms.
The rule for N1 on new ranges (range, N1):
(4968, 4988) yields 4986.5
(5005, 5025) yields 5016.5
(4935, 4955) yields 4954.0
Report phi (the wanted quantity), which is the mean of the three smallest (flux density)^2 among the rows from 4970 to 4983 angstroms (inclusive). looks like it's 588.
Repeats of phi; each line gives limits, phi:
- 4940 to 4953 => 569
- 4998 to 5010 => 661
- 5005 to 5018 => 696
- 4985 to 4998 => 604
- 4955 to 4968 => 559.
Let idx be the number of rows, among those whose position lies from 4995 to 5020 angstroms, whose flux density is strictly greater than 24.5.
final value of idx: 10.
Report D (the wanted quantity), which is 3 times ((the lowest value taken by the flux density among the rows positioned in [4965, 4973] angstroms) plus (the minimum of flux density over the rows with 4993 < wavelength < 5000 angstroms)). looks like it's 148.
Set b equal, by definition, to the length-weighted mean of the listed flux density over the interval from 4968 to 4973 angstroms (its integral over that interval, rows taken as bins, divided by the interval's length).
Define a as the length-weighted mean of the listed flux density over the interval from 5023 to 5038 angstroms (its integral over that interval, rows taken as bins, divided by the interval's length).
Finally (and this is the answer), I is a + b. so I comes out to 54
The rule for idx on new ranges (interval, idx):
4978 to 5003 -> 8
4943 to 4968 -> 2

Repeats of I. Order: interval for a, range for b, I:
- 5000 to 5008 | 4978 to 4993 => 51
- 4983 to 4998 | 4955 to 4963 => 49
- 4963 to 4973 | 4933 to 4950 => 49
